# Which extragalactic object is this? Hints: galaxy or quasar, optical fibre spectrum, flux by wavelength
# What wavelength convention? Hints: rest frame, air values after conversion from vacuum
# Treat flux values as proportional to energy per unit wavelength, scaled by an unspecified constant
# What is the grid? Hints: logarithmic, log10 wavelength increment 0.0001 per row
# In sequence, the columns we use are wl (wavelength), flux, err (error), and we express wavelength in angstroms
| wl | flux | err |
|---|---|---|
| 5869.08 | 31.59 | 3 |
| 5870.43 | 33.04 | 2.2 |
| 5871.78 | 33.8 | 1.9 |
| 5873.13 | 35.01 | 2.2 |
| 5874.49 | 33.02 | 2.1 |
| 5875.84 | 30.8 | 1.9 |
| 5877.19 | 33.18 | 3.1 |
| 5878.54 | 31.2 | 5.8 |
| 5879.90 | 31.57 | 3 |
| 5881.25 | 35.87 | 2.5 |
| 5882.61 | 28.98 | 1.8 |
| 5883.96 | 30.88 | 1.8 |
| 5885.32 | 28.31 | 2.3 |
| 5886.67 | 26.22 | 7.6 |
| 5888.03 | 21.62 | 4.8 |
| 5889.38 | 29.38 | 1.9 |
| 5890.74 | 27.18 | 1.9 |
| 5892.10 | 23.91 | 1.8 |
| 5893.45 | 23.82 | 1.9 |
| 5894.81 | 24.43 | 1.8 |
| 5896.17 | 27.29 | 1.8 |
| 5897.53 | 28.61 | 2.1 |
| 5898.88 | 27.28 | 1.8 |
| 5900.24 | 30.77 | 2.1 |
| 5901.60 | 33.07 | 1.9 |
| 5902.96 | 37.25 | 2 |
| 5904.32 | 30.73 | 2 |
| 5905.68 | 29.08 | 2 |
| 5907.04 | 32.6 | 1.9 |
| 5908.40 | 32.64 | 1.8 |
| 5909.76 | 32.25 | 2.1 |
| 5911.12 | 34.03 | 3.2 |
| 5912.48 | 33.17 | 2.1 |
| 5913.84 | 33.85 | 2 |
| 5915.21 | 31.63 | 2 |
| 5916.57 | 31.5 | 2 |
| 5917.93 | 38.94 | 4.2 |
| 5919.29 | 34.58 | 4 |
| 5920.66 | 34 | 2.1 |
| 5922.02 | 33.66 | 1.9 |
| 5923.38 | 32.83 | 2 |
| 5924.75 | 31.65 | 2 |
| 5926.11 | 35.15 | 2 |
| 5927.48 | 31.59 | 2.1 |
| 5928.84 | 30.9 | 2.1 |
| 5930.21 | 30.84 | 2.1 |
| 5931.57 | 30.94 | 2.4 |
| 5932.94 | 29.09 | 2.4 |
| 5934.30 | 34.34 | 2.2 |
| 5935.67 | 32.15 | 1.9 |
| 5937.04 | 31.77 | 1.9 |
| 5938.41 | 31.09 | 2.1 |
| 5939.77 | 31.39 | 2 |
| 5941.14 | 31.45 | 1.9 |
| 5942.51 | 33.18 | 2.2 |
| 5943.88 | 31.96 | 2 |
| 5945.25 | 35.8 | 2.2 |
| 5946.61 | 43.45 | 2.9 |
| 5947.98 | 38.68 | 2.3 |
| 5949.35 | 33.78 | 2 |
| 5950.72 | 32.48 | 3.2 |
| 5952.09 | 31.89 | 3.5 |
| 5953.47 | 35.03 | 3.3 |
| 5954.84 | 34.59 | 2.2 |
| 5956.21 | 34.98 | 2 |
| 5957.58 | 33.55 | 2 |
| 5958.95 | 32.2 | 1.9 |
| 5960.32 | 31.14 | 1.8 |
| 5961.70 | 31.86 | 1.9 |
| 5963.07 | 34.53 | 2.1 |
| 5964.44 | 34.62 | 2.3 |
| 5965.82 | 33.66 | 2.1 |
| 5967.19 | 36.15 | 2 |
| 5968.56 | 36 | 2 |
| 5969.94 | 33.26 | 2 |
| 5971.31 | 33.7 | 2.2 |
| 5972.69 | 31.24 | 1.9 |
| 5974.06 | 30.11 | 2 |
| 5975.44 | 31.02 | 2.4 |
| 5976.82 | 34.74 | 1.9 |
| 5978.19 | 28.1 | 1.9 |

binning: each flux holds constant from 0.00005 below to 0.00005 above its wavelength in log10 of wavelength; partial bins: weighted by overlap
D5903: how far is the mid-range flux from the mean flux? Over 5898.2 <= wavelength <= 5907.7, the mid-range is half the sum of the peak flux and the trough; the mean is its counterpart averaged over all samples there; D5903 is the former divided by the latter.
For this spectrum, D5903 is 1.02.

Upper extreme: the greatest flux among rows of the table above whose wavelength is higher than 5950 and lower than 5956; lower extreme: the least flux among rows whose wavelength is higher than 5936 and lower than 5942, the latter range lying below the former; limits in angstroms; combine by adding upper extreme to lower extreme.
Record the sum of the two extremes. 66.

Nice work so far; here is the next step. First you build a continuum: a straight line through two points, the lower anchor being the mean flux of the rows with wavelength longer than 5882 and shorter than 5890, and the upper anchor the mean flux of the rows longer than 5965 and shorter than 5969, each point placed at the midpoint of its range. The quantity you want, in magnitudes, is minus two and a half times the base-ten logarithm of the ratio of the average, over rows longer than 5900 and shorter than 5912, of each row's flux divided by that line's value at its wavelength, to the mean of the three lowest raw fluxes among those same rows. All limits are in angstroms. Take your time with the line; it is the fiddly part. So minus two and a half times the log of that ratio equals 3.59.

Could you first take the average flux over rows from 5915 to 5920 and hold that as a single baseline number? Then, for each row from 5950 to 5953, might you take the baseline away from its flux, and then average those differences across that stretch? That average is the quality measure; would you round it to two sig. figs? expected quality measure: -2.0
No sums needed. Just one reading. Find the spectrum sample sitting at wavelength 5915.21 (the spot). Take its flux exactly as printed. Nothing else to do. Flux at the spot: 31.63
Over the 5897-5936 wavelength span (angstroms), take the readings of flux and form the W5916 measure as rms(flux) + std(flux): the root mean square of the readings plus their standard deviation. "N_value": 34.9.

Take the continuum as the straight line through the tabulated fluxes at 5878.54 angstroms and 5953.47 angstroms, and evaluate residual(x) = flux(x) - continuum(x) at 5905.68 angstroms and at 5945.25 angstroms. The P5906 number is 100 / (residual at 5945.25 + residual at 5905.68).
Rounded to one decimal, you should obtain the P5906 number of -43.2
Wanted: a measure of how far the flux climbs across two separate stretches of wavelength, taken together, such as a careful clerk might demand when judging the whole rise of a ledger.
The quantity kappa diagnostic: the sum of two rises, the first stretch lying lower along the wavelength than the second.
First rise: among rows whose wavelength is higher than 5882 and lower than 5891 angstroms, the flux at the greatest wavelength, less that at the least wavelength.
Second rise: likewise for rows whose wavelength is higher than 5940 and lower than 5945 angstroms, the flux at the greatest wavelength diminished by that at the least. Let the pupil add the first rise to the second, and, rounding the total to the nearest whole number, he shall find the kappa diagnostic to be -1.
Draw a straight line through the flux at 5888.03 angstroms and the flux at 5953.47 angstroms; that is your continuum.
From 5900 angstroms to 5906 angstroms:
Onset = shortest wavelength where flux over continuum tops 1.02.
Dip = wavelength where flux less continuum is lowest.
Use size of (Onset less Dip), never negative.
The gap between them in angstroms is 5.4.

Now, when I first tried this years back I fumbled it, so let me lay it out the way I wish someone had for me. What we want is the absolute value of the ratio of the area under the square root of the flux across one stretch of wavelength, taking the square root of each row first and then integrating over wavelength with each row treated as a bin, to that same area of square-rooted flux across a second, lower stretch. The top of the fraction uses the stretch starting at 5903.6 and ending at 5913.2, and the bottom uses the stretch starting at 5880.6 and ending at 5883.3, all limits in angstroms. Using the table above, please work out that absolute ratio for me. 3.5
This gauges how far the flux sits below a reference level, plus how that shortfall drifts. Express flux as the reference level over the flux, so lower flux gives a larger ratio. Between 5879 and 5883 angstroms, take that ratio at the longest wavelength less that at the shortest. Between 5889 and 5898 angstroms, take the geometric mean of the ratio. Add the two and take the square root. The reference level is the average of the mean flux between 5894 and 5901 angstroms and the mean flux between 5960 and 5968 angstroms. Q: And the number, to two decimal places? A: 1.12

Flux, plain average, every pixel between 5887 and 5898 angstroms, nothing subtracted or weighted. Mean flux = 26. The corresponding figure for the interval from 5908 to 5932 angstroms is 33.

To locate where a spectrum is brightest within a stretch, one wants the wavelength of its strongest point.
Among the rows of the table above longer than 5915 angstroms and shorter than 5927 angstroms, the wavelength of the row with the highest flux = 5917.93 angstroms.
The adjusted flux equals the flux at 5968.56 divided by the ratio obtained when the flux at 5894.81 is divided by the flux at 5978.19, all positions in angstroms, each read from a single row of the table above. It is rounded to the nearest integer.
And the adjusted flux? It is 41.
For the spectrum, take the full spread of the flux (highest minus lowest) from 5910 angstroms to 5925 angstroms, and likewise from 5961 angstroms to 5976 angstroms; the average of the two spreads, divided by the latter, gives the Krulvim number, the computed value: 1.12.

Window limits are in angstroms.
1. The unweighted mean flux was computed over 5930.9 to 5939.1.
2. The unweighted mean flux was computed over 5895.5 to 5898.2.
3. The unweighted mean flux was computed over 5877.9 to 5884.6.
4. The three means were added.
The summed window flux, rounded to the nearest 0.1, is 91.2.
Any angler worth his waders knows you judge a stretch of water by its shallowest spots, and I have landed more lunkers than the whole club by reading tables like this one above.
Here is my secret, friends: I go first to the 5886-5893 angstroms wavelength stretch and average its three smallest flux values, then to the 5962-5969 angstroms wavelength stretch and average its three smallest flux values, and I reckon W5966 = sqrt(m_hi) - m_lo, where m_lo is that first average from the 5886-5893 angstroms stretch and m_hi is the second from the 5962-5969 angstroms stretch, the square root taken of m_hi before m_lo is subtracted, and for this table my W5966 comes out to -18.1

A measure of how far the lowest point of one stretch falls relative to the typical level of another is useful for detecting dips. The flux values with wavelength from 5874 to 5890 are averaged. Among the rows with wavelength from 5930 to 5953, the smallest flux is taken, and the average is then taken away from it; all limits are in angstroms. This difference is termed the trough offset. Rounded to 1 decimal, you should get -1.0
